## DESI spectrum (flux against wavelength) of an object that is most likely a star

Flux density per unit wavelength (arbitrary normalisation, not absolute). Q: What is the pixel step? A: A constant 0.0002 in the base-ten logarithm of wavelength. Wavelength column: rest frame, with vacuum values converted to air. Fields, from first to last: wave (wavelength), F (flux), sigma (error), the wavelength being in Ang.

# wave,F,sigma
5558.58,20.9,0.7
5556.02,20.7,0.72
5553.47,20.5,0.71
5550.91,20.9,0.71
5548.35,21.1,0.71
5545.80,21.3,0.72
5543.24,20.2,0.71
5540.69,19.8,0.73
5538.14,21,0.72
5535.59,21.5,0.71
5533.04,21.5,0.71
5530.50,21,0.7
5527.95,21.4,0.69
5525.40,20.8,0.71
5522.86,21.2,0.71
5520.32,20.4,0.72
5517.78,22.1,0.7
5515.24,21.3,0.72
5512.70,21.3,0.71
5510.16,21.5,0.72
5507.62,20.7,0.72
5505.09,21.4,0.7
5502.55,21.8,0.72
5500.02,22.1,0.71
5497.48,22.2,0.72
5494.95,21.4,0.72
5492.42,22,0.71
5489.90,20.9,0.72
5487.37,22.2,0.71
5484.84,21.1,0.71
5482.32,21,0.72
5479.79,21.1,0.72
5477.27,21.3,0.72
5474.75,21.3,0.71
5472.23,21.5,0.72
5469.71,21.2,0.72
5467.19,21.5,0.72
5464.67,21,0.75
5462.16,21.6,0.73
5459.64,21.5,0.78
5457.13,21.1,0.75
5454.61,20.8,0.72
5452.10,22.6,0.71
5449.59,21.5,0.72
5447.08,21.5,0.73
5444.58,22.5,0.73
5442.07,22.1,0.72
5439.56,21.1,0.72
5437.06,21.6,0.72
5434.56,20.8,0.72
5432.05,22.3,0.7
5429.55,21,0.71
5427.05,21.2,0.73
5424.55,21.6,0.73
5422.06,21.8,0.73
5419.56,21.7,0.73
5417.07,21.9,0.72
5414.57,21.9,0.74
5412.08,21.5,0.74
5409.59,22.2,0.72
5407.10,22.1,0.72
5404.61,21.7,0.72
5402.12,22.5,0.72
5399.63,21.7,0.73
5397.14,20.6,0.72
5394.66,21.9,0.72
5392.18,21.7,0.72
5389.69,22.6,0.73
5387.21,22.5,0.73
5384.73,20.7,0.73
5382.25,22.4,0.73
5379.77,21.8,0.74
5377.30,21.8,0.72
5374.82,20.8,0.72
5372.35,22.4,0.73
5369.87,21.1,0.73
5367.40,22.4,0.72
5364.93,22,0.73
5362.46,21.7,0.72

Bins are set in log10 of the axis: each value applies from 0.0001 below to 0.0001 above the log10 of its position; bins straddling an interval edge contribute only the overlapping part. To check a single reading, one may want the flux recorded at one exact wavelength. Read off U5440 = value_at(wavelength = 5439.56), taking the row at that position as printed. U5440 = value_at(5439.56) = 21.1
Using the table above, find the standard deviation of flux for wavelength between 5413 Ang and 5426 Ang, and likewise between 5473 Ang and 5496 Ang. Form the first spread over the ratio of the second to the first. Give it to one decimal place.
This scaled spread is 0.0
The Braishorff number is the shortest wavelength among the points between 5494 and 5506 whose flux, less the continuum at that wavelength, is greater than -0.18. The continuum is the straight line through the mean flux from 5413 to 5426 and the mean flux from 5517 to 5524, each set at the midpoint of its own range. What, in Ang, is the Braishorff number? 5494.95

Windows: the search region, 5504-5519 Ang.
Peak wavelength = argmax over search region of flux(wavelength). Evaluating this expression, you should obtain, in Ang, 5517.78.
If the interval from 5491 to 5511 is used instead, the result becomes 5497.48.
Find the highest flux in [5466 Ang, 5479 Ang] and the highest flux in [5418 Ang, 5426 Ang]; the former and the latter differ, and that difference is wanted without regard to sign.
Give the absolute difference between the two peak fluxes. 0.30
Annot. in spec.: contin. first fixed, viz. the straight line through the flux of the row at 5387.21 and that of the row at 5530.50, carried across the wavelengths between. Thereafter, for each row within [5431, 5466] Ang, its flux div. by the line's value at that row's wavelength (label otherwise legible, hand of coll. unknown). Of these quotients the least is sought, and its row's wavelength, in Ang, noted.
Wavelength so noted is 5434.56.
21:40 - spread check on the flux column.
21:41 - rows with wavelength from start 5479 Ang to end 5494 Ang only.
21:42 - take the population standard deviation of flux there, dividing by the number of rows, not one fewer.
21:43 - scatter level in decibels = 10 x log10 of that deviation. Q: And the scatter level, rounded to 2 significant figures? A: -2.9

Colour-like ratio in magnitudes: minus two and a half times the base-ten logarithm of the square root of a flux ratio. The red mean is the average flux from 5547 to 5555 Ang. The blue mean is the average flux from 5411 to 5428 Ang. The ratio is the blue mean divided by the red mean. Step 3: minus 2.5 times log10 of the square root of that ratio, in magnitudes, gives -0.021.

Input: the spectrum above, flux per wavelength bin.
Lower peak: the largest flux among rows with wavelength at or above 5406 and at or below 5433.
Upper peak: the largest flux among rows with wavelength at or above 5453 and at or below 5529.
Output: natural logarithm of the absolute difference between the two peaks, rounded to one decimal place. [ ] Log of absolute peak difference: -2.3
